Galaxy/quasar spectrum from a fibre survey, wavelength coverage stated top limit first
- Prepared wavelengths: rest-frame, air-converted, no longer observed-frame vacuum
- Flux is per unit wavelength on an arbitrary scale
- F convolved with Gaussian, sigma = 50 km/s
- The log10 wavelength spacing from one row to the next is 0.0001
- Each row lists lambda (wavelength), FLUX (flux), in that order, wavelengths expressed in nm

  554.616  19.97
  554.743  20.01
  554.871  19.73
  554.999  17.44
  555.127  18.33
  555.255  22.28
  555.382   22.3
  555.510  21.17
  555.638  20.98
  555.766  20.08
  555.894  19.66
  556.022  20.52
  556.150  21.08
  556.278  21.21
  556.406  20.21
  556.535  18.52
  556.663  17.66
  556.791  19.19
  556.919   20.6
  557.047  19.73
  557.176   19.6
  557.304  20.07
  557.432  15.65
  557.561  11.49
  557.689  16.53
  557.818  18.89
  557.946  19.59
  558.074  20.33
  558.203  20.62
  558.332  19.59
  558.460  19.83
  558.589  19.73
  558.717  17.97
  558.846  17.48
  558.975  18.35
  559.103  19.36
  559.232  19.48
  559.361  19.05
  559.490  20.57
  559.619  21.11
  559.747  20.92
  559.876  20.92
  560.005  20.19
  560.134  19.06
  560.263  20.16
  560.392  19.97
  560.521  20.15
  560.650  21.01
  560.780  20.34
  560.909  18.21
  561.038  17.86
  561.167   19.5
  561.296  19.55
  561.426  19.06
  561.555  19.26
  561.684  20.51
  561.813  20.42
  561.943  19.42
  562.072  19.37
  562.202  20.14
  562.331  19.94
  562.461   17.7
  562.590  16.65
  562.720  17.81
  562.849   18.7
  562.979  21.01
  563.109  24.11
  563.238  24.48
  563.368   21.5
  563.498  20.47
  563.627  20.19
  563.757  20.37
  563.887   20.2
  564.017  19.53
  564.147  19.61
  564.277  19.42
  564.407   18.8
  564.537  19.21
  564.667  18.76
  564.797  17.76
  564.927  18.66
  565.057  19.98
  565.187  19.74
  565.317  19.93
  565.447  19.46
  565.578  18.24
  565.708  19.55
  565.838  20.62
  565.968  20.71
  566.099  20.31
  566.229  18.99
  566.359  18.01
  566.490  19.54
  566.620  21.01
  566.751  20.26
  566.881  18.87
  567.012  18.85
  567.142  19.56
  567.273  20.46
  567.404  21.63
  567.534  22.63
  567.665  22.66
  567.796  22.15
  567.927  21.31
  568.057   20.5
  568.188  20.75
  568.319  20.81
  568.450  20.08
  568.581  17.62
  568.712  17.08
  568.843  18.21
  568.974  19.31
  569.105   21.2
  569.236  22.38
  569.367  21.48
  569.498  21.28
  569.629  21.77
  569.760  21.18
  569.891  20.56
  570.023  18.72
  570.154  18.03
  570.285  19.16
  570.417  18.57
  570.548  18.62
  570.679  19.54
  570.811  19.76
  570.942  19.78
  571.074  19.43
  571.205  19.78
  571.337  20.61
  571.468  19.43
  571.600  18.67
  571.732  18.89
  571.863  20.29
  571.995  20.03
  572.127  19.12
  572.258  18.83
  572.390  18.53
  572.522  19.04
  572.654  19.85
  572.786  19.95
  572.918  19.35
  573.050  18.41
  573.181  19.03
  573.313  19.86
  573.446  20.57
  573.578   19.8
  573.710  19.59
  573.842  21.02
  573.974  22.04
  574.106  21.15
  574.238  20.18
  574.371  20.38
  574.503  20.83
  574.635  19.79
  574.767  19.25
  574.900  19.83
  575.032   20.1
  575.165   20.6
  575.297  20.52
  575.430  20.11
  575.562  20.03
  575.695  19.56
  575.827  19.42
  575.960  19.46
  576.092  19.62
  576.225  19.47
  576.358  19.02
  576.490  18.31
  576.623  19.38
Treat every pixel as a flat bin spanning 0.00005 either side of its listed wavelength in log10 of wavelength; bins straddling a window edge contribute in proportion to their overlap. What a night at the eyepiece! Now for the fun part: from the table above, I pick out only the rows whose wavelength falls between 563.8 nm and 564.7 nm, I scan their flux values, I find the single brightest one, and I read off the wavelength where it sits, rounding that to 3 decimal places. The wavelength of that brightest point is 563.887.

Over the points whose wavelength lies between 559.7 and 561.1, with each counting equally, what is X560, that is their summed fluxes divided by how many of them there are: 19.9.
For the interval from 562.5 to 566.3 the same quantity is 19.8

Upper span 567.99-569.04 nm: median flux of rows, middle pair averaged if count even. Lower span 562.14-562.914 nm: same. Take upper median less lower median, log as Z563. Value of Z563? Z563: 1.4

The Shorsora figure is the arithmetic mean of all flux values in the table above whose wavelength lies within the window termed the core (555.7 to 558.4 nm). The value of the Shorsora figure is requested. 19.1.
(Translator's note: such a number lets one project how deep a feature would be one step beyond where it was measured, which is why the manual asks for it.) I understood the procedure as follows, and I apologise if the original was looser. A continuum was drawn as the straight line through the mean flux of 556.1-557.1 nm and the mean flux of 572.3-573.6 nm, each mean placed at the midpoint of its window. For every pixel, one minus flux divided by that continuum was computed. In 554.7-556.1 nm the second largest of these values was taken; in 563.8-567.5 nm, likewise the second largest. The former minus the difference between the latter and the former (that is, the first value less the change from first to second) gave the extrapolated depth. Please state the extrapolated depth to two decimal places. 0.07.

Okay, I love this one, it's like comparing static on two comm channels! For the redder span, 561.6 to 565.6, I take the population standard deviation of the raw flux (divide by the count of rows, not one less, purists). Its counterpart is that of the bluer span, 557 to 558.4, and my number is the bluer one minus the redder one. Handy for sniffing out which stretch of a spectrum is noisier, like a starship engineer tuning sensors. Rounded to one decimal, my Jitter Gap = 1.1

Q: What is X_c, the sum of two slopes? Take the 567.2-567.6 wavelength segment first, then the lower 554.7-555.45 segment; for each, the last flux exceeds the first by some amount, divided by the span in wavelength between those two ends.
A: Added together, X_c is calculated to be 12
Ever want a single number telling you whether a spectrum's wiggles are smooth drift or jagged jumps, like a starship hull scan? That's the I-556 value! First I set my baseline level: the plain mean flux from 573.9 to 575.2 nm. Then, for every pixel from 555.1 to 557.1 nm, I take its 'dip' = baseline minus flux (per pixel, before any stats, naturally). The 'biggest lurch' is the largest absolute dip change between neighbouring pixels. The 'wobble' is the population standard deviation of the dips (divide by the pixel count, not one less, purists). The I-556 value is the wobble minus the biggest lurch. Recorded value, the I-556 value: -2.7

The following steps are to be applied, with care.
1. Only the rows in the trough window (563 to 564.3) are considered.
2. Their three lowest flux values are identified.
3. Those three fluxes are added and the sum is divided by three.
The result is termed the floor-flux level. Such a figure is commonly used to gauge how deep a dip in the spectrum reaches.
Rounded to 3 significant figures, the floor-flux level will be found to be 19.5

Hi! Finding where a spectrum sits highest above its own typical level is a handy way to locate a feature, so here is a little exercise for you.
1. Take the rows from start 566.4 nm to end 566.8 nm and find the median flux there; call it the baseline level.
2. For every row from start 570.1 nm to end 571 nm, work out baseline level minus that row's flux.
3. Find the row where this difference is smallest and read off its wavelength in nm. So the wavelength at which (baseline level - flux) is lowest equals 570.942 nm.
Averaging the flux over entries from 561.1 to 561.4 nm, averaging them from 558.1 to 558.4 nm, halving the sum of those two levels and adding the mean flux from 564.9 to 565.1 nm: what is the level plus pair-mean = 39.1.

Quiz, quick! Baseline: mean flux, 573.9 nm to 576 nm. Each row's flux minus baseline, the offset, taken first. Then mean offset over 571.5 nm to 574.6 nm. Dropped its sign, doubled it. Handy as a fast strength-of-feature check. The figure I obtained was 0.8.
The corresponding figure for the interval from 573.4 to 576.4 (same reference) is 0.2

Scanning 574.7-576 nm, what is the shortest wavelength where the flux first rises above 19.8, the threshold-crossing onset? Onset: 574.900 nm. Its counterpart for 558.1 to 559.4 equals 558.203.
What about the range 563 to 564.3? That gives 563.109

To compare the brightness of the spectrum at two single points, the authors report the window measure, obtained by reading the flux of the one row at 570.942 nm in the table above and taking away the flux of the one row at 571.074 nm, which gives 0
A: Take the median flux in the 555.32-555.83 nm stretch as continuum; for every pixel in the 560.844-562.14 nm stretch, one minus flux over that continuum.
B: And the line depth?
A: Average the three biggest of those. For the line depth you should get 0.13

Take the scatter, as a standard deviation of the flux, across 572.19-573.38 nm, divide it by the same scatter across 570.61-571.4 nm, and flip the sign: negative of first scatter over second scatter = -1.4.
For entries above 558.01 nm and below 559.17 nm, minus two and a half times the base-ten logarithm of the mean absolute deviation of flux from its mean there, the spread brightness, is 0.14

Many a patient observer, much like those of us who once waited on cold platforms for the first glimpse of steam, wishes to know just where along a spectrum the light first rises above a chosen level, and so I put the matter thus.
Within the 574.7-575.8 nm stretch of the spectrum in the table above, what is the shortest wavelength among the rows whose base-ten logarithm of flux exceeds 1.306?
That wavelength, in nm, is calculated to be 575.165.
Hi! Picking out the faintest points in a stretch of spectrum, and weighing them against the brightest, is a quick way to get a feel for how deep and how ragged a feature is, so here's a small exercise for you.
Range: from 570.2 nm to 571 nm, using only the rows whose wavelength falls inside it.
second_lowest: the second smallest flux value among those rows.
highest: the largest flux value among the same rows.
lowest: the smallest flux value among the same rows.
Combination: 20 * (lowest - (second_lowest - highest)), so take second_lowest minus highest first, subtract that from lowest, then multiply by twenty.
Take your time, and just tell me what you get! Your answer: 395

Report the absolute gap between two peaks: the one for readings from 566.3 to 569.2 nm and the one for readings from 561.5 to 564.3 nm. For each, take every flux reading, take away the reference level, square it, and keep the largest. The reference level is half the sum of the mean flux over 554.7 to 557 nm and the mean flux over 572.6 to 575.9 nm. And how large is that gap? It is 11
